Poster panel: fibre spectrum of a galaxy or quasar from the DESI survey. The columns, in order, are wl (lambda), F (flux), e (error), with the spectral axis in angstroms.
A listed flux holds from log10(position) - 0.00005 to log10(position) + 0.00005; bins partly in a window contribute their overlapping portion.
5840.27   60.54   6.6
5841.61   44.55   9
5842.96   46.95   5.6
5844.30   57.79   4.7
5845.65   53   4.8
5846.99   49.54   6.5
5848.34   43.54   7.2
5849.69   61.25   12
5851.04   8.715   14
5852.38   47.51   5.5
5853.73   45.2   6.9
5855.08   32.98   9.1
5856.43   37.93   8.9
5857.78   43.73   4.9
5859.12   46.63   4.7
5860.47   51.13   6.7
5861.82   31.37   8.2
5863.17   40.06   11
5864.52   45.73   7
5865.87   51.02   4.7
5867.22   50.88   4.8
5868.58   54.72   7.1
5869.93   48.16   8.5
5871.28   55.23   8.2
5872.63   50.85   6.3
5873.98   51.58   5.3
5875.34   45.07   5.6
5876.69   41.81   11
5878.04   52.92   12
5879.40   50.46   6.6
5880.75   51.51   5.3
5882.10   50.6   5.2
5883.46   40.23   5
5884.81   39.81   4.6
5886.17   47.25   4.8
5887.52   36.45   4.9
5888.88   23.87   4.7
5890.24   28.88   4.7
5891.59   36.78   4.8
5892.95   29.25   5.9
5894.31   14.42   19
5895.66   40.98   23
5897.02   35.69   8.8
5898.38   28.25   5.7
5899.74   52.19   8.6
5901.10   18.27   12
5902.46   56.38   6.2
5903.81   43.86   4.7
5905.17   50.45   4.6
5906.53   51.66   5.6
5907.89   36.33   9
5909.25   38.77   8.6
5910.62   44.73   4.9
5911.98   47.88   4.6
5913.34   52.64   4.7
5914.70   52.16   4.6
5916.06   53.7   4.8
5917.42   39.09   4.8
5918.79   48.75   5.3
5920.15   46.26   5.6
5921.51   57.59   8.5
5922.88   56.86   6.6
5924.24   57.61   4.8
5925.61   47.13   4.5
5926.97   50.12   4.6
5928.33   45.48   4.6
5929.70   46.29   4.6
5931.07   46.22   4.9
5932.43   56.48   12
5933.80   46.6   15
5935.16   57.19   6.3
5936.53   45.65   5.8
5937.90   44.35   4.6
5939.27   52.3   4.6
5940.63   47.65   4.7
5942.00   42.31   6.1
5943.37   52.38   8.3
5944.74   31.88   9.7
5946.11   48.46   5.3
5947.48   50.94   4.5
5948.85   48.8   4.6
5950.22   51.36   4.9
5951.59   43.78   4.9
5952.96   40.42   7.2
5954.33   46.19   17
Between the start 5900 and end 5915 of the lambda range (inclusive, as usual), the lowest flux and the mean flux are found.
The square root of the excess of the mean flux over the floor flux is 5.2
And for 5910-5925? 3.4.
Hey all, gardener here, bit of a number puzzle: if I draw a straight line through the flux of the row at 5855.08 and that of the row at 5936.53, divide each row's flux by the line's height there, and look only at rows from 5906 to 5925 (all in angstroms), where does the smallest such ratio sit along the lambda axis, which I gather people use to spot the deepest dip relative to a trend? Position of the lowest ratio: 5907.89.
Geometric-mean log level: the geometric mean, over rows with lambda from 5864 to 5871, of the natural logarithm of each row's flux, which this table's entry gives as 3.91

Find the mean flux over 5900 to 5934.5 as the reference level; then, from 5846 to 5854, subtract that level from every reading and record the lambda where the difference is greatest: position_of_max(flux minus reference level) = 5849.69 angstroms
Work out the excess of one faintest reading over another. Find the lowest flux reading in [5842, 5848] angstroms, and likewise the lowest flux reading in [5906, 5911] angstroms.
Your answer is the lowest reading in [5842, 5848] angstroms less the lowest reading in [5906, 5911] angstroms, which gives 11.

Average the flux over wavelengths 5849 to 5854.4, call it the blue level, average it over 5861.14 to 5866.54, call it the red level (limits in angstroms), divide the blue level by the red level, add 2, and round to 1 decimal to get 3.0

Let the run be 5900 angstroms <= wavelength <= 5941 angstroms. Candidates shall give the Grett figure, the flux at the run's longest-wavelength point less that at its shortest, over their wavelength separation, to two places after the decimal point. 0.74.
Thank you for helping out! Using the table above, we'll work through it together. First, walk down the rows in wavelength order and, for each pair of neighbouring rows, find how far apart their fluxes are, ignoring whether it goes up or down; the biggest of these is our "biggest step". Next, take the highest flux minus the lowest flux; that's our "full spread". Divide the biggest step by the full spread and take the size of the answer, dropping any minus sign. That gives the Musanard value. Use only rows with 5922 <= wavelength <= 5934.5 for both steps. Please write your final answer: 0.86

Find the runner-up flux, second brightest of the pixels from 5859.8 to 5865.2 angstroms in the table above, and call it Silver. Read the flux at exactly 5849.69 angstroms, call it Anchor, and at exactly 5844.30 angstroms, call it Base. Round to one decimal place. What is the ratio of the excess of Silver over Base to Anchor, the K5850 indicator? -0.2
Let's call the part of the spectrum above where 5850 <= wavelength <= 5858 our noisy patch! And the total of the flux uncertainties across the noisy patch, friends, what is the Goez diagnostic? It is 49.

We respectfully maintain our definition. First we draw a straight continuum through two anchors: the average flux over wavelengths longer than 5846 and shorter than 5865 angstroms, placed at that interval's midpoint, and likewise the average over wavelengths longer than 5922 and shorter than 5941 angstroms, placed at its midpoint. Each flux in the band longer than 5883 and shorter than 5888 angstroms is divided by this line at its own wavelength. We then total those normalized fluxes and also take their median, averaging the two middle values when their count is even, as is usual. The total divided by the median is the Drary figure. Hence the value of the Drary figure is 4.08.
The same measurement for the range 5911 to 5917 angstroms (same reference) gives 3.94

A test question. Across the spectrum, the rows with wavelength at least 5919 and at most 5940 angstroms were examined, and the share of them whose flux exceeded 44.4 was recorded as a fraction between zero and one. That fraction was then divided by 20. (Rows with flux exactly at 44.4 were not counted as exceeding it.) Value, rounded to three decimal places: 0.047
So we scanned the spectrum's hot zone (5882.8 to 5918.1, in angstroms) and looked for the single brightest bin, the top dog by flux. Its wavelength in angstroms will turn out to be 5902.46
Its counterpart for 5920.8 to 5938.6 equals 5924.24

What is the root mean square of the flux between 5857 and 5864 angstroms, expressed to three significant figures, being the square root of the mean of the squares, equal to 43.1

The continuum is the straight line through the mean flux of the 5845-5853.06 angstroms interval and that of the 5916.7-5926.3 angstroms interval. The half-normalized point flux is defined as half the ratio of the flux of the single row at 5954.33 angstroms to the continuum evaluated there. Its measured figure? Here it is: 0.43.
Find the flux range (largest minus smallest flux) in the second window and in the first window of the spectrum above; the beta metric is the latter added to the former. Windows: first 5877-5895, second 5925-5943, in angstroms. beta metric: 53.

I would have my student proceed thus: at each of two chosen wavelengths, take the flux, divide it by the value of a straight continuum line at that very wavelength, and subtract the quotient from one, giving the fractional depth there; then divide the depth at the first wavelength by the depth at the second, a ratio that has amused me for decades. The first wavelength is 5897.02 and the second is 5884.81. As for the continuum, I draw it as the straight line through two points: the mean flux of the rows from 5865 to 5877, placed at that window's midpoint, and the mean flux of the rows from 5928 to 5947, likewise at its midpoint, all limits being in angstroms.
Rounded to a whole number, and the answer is 1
